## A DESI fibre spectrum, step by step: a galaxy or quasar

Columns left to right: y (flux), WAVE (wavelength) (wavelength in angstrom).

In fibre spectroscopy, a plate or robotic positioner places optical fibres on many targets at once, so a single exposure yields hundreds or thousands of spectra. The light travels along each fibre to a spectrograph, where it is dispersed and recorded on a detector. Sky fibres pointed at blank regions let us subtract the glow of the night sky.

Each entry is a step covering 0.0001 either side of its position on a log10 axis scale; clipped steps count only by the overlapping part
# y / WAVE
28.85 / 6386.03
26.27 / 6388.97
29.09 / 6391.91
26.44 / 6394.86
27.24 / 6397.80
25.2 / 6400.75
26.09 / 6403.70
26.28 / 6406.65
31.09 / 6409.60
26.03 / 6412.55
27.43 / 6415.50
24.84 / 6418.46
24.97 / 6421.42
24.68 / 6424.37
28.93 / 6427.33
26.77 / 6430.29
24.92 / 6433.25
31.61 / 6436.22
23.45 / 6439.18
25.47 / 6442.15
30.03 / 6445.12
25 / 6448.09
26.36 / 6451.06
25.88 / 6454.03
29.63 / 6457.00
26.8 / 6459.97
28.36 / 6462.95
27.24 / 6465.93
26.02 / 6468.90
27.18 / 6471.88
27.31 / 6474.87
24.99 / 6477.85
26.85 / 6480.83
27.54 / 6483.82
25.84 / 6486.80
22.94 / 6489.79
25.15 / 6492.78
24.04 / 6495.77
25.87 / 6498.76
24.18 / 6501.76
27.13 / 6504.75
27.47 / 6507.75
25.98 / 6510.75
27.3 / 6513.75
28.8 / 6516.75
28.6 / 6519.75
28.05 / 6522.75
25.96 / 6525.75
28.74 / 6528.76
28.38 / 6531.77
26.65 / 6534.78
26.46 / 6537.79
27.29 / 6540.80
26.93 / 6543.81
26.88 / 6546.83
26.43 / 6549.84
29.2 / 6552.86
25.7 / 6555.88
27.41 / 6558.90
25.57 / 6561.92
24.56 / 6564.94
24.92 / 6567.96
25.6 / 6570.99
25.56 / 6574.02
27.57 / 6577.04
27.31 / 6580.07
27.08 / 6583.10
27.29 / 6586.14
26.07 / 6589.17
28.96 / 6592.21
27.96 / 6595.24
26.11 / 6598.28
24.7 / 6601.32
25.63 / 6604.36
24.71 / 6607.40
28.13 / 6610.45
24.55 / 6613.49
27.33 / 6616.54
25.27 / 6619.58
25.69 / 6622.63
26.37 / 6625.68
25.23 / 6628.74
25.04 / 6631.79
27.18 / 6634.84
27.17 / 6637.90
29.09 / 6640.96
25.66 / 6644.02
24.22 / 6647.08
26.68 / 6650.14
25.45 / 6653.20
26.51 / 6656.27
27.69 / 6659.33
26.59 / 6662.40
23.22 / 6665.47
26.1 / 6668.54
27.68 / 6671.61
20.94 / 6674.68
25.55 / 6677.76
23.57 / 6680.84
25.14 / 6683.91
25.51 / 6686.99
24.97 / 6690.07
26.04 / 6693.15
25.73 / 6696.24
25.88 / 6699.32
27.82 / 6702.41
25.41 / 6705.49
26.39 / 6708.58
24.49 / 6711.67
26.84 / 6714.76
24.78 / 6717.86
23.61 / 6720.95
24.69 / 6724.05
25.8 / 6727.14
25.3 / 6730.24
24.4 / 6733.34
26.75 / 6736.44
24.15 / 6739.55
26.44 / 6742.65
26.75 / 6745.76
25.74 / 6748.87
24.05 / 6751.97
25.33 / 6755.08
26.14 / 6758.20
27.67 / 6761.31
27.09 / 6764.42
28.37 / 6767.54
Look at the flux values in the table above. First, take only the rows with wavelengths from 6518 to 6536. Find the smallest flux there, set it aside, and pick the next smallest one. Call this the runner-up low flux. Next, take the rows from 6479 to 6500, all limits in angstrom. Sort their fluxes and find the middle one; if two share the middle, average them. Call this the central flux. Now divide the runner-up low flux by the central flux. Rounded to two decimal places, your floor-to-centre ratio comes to 1.03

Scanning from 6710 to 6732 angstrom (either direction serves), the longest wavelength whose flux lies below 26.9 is 6730.24 angstrom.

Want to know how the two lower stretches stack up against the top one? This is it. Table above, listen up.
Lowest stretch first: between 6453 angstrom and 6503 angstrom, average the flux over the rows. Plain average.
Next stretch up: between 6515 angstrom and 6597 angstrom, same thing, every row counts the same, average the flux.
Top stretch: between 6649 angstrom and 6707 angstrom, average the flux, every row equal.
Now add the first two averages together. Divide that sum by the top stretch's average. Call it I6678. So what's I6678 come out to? 2.08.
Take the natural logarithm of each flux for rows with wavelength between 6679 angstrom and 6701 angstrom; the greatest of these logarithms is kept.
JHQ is 3.26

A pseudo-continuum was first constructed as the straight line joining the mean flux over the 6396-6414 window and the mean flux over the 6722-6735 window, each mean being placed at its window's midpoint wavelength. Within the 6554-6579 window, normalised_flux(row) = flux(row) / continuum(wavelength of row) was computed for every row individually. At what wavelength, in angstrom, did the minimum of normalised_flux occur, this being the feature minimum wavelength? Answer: 6564.94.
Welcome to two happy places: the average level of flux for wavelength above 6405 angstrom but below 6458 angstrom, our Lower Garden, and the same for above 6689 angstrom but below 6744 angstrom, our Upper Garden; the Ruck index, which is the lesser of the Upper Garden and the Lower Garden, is 25.5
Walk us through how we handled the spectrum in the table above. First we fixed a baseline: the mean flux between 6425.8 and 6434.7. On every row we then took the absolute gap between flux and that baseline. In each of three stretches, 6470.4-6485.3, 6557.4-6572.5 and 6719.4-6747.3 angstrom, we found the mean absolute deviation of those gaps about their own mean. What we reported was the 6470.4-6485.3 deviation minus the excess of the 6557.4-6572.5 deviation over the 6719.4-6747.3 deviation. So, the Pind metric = 1.0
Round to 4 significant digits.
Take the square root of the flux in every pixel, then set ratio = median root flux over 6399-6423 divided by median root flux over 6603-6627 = 1.008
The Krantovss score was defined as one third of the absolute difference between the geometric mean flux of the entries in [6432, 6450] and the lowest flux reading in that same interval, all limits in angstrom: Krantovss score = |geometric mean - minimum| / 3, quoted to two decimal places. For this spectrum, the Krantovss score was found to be 1.05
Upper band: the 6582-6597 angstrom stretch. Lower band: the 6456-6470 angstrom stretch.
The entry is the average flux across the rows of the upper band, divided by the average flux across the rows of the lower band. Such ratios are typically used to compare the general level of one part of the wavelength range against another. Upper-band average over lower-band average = 0.995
